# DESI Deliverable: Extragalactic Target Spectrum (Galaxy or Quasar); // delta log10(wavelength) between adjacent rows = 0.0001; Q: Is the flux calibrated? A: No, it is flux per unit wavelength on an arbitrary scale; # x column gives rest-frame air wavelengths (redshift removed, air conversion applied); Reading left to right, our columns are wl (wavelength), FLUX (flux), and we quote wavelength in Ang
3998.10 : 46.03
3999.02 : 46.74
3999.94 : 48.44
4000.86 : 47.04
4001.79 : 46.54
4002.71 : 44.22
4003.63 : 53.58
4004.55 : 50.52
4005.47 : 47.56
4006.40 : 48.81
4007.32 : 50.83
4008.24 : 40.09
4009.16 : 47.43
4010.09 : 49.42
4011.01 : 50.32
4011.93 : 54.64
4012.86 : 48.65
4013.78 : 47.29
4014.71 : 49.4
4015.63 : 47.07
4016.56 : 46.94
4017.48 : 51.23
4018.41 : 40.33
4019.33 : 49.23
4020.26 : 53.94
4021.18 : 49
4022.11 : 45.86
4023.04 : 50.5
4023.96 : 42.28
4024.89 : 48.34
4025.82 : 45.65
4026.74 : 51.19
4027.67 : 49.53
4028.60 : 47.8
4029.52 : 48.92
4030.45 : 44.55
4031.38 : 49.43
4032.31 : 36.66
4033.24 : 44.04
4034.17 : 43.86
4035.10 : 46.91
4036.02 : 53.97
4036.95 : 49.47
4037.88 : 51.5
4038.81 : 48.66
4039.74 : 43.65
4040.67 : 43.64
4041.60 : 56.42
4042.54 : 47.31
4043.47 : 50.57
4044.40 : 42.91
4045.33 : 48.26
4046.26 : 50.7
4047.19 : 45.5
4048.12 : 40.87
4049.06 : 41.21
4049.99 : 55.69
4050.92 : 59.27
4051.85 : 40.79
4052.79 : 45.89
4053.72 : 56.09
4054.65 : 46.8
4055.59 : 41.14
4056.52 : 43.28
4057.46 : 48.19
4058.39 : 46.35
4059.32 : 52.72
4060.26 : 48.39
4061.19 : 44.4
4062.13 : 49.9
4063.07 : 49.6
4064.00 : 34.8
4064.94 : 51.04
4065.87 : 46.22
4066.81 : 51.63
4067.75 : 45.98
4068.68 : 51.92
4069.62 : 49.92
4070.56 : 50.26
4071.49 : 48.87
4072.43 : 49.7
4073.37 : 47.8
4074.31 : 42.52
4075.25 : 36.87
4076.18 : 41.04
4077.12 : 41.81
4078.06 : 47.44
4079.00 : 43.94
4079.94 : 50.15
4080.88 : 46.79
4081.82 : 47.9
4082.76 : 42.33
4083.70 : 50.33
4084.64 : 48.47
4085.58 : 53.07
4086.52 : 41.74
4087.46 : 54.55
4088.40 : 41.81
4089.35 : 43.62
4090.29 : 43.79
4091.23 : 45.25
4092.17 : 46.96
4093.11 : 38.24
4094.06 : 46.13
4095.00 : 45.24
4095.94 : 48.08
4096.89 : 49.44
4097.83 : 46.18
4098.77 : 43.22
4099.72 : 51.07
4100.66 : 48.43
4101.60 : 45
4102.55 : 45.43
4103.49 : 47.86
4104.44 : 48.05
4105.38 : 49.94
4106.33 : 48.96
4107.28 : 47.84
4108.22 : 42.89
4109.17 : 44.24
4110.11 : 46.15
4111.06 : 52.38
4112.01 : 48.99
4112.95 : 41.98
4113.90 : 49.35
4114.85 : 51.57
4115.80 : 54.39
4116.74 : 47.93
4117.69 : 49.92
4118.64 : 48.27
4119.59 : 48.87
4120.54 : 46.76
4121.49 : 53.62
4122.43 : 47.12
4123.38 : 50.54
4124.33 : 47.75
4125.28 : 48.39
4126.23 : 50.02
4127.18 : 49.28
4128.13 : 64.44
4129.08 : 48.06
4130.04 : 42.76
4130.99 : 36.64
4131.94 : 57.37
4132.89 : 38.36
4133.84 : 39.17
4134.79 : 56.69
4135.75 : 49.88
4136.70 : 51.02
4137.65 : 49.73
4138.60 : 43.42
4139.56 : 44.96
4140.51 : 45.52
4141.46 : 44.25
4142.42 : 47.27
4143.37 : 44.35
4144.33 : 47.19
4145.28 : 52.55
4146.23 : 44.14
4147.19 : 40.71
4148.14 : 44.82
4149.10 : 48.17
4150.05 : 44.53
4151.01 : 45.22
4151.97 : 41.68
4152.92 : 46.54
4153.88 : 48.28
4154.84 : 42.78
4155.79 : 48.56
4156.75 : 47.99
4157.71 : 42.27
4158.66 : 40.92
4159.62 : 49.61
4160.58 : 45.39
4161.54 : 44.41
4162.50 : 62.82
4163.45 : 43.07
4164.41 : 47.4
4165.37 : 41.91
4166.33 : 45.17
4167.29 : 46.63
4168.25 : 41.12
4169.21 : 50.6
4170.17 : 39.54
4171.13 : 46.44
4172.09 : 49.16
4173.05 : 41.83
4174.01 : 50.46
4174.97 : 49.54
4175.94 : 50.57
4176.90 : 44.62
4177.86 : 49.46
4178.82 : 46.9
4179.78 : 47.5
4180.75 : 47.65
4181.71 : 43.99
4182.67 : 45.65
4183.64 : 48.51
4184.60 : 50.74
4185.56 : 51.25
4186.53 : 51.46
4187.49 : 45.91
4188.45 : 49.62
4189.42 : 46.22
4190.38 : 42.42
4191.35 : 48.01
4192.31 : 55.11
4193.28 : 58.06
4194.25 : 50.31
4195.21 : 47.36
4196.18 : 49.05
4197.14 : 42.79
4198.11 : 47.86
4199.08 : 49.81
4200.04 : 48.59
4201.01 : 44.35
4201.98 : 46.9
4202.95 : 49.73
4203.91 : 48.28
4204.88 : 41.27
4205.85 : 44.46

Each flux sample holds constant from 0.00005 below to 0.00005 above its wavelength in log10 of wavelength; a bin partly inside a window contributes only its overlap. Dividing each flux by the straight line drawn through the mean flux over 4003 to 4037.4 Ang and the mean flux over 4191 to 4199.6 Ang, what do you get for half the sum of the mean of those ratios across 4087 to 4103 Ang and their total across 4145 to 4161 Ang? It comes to 8.31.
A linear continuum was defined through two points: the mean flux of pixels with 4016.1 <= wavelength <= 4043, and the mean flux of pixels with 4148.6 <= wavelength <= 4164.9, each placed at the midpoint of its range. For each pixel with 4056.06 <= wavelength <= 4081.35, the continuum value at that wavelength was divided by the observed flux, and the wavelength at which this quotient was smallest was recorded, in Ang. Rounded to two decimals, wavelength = 4059.32 Ang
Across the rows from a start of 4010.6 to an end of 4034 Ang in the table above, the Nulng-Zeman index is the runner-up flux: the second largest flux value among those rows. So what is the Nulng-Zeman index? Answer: 53.94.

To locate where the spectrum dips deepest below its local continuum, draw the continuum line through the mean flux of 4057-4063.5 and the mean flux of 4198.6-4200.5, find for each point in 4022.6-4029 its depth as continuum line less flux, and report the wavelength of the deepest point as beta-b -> 4023.96 Ang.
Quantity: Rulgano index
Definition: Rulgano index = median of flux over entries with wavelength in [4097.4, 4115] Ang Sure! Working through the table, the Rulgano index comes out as 47.9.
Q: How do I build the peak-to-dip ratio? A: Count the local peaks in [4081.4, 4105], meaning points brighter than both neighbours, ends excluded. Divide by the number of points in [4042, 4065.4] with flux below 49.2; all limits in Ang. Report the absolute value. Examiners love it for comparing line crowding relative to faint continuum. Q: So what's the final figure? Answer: 0.44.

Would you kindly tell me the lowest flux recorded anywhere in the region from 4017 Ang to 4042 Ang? 36.66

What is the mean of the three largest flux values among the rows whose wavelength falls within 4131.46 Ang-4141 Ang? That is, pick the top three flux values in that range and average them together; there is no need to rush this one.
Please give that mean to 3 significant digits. 55.0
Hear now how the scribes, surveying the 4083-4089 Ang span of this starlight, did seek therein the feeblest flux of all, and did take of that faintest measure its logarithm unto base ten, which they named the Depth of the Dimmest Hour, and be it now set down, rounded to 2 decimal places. 1.62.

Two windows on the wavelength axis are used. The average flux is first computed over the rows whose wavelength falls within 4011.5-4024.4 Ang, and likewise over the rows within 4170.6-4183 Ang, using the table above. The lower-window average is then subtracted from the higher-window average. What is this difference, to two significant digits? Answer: -1.1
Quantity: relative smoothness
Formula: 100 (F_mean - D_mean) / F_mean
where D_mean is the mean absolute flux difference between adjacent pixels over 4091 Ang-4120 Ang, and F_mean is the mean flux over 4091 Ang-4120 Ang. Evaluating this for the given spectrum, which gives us 93.1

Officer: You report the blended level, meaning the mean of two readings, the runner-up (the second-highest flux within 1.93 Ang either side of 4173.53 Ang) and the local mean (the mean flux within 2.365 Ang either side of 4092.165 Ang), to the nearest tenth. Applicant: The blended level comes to 46.8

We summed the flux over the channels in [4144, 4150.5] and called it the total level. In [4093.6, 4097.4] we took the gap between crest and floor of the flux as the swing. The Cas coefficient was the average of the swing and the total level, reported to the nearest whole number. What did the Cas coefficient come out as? 163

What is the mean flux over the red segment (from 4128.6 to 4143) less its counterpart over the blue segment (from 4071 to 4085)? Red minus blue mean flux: 0.6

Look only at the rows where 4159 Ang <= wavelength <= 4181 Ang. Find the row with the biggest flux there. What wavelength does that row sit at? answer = 4162.50 Ang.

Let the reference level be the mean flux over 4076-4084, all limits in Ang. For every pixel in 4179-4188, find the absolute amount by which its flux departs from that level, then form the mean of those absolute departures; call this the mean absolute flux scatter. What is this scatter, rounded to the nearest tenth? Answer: 2.7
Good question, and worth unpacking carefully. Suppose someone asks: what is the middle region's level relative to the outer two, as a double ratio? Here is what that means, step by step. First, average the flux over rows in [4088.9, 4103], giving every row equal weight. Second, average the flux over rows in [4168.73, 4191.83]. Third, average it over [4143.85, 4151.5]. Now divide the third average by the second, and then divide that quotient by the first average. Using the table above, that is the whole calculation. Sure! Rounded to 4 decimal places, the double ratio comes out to 0.0212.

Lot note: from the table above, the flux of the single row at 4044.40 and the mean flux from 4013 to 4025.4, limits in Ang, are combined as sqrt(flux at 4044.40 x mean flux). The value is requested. 45.3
